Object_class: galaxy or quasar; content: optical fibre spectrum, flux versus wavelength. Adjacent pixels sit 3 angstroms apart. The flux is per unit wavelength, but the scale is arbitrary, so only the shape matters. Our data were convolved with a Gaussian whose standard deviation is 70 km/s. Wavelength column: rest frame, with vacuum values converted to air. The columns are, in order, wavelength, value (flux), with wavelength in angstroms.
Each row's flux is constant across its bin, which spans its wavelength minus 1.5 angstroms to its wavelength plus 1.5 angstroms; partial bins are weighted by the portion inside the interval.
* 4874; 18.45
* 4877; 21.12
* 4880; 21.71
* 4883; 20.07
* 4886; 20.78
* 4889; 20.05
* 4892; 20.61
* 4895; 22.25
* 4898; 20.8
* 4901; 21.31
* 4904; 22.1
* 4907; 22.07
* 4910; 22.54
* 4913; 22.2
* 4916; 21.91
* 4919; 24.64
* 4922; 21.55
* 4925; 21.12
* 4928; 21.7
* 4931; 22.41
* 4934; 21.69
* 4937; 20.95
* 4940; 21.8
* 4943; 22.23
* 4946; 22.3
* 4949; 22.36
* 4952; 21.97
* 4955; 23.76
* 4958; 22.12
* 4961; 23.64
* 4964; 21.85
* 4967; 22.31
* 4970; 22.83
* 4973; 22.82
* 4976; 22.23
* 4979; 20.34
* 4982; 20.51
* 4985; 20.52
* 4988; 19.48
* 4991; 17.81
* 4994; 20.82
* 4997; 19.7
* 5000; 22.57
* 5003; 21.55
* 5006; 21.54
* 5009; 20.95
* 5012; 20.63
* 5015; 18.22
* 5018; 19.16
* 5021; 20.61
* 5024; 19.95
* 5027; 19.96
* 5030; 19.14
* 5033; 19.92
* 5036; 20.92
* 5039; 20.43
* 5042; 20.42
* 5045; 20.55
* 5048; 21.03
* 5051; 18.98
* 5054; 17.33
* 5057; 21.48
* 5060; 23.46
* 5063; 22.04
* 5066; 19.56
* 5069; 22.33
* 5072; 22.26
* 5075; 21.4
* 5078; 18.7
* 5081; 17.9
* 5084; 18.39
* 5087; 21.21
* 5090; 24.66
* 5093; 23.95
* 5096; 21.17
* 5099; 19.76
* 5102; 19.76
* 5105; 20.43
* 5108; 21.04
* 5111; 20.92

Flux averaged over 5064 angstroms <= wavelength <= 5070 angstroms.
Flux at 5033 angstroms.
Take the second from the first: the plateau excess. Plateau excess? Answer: 1.0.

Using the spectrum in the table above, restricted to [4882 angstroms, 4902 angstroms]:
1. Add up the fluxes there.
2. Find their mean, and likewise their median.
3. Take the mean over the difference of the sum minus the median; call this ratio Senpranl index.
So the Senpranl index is 0.167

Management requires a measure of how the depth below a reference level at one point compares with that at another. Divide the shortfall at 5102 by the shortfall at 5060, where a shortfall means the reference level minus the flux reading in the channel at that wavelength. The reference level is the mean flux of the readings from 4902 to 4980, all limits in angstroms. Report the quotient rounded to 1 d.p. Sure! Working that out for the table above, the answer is -2.0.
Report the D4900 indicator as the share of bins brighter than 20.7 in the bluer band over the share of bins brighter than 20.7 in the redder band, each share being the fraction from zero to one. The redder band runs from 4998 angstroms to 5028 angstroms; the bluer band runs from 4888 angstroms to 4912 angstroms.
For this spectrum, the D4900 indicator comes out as 1.9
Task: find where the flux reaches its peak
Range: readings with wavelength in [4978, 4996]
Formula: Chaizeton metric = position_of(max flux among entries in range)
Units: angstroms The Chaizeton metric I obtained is 4994 angstroms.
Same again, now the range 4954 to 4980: 4955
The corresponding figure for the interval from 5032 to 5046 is 5036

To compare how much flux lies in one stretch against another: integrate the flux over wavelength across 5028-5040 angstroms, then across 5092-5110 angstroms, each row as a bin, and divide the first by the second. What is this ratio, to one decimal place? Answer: 0.6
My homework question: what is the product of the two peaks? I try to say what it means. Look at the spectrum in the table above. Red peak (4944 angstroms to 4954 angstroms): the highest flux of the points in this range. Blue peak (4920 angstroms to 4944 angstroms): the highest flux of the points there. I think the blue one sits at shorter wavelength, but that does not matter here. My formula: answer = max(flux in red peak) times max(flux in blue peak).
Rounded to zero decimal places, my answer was 501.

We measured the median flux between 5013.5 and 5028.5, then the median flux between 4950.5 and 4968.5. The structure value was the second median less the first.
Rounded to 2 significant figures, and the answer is 2.3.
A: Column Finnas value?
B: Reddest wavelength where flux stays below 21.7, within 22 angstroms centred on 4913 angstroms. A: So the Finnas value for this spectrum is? 4922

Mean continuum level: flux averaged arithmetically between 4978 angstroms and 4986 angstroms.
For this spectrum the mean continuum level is 20.5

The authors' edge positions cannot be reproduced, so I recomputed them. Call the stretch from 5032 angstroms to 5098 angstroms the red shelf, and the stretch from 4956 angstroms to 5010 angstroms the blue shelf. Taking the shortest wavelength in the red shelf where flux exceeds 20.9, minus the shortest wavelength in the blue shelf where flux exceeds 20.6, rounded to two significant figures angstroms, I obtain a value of 78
